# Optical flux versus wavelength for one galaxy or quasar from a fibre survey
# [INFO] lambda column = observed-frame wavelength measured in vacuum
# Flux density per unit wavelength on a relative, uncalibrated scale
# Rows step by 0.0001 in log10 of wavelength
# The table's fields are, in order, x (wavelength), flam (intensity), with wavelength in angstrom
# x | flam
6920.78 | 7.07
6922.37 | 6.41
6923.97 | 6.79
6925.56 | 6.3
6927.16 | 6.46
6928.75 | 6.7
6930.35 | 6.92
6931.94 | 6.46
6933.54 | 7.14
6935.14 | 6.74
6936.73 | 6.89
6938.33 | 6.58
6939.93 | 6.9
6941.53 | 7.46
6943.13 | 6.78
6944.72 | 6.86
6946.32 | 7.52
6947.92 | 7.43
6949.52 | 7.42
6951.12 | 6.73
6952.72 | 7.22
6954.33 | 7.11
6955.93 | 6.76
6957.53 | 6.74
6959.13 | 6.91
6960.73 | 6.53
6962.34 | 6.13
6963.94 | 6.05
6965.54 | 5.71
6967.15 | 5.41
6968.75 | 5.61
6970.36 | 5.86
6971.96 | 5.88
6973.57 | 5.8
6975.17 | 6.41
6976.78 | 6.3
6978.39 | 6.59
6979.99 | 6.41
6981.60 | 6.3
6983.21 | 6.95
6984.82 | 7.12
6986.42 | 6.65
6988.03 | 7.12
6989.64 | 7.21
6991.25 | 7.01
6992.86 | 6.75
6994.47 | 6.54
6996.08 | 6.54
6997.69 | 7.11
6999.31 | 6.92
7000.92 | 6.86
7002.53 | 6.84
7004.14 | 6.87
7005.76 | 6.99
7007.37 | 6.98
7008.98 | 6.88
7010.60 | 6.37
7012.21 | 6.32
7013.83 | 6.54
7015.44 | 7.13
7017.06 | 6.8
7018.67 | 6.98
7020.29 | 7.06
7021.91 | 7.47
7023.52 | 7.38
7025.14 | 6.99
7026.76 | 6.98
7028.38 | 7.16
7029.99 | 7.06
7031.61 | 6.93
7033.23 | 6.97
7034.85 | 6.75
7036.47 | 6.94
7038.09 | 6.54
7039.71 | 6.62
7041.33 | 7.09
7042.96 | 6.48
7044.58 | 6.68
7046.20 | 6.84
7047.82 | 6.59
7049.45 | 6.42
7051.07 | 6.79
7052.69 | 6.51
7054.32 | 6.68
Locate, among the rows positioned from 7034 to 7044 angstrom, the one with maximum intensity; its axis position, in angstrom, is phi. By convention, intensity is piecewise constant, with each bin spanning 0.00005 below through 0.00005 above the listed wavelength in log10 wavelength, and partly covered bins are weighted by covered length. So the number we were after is 7041.33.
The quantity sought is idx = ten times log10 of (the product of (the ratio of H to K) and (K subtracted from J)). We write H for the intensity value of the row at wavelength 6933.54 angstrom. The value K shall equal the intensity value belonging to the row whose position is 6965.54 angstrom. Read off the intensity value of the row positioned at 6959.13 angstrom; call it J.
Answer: 2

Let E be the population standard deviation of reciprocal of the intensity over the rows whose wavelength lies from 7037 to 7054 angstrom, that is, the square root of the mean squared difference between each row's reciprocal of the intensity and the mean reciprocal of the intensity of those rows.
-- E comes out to 0.0042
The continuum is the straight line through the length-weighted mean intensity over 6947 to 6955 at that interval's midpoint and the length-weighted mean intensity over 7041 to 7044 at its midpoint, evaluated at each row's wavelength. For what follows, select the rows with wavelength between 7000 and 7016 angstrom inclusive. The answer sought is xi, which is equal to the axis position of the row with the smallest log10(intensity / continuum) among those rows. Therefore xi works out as 7012.21 angstrom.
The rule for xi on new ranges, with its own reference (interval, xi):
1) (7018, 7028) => 7018.67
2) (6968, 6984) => 6968.75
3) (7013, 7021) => 7013.83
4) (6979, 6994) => 6981.60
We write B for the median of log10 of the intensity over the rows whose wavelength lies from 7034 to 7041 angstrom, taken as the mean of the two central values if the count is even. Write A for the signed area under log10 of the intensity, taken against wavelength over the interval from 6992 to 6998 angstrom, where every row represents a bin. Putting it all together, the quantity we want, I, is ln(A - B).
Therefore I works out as 1.42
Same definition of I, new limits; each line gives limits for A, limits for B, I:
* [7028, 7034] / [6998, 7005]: 1.45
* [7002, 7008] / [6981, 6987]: 1.44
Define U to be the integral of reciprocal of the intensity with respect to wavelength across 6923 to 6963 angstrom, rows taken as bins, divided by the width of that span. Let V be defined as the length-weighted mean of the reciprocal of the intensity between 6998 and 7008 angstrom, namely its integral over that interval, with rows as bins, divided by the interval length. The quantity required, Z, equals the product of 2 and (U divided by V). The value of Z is 2.02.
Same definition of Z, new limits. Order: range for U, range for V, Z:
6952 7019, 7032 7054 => 2.04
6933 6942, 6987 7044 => 1.99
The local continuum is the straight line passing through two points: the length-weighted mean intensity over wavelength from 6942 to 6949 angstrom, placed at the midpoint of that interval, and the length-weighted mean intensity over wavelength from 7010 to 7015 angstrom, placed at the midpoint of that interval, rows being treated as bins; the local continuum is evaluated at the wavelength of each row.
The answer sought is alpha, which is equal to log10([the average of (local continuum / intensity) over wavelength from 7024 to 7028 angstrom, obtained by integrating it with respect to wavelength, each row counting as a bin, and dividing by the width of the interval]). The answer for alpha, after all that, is -0.05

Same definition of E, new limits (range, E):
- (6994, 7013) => 0.0055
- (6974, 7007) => 0.0062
